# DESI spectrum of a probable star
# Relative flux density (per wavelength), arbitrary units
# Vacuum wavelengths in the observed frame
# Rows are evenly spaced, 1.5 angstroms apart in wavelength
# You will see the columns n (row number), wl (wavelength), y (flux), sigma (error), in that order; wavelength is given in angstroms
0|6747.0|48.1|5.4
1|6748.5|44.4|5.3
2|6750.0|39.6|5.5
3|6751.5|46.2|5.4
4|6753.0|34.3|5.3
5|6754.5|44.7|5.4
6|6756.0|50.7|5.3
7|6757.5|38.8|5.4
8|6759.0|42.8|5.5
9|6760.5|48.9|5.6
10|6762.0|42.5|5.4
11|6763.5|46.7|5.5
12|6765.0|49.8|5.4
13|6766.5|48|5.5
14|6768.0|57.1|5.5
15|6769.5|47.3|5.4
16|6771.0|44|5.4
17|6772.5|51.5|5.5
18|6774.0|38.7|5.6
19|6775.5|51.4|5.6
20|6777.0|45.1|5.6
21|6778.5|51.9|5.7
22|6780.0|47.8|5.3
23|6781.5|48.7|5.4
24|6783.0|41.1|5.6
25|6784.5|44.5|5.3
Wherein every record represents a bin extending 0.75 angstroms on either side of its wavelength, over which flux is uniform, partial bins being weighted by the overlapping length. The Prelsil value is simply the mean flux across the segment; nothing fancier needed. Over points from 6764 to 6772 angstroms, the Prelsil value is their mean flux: 49.2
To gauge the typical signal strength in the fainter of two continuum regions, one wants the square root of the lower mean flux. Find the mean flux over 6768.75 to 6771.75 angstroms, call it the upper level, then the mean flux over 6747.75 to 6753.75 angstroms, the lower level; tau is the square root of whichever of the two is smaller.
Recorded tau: 6.41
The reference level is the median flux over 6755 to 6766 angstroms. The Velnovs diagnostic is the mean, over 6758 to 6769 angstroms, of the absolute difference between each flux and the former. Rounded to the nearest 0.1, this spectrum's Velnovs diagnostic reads 3.6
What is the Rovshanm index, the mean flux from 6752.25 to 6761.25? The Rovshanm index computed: 43.4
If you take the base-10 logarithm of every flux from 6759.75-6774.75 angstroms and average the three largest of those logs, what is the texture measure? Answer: 1.72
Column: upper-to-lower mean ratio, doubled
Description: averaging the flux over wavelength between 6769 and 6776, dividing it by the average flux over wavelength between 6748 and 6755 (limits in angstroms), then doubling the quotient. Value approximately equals 2.23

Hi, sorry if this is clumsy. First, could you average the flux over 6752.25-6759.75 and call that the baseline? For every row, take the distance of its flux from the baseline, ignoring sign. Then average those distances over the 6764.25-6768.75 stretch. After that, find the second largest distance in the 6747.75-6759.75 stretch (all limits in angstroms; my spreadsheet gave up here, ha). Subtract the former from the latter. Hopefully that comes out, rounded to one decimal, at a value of -1.4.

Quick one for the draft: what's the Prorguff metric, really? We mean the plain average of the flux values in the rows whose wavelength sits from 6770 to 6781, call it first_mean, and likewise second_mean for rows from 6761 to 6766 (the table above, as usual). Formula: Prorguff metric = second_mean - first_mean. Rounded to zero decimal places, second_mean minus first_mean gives -1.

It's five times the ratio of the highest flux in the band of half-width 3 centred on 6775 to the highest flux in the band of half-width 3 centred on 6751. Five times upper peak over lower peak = 5.57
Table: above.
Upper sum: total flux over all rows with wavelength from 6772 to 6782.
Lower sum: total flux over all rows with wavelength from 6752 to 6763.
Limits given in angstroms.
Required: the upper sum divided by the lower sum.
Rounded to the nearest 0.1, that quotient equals 1.1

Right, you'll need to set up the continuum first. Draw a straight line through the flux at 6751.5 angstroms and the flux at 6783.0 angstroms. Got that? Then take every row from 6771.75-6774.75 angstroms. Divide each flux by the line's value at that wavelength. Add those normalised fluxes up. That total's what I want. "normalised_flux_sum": 2.1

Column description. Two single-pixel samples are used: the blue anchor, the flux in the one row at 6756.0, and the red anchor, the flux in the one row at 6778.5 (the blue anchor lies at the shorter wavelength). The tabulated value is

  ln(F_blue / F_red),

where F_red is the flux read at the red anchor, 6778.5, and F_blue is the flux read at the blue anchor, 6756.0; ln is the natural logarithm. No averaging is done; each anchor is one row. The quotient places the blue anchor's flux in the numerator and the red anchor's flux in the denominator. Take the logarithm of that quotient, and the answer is -0.02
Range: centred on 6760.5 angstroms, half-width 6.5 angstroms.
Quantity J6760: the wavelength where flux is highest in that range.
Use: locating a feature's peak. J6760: 6756.0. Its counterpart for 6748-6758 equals 6756.0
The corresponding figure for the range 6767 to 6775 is 6768.0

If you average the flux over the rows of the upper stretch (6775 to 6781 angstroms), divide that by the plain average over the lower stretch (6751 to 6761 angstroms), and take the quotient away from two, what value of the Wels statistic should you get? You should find 0.88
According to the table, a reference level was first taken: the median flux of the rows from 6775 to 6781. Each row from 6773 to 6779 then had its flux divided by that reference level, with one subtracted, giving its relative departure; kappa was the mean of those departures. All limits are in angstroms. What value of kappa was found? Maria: -0.057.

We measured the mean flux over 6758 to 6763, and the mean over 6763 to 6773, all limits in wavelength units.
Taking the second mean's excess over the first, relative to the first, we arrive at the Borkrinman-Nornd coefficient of 0.10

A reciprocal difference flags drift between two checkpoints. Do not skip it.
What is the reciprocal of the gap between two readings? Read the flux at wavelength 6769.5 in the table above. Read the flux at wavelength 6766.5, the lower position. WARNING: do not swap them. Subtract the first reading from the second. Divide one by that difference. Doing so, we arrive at 1.4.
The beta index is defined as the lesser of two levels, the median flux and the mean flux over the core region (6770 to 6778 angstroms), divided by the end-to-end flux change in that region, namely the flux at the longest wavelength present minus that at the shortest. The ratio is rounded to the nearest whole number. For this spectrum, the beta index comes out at 41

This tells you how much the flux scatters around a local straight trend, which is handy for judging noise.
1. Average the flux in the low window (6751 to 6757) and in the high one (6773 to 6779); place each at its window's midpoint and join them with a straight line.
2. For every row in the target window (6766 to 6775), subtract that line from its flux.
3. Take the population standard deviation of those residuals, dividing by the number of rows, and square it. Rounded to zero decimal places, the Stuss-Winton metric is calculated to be 35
